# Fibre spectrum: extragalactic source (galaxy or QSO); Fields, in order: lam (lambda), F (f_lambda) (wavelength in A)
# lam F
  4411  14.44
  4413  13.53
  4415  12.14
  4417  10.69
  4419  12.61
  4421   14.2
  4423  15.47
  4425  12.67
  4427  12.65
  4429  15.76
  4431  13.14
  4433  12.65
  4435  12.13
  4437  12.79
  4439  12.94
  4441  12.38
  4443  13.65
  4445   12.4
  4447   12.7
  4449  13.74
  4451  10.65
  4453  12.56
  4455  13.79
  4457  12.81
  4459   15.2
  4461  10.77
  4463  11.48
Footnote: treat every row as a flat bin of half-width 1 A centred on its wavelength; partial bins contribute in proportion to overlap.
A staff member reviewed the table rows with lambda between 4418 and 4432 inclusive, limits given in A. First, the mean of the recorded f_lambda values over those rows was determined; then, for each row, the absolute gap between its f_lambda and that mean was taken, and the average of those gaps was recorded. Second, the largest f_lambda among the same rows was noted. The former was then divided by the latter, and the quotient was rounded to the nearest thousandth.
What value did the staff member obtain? 0.074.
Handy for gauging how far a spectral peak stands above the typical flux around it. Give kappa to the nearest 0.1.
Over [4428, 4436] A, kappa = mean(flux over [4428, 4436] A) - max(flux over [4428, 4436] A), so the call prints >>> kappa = -2.3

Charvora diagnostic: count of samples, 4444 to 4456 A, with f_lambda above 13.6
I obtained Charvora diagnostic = 2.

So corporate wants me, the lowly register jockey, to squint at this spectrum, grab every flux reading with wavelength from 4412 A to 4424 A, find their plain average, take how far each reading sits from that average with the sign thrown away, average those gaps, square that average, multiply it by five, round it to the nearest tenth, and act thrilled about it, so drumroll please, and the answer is 8.4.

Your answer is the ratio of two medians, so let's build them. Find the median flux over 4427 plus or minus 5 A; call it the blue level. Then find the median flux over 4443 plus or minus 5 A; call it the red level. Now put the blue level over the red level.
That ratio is 1.03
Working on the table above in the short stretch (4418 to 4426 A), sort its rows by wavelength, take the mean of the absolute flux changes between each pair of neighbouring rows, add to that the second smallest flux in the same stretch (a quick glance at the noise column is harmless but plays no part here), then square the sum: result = 212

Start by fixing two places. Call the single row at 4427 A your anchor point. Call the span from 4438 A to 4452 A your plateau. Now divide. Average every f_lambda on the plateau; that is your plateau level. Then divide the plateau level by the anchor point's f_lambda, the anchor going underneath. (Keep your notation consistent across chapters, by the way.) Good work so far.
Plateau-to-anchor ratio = 1.00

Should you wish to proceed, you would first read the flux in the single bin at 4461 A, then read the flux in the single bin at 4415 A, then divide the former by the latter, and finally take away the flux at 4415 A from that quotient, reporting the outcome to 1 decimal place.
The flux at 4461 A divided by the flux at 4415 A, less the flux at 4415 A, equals -11.3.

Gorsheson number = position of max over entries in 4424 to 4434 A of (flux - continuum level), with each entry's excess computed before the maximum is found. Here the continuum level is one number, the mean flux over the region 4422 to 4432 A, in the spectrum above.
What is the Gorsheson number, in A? 4429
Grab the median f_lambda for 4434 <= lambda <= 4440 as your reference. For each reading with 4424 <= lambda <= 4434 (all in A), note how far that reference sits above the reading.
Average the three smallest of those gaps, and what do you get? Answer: -1.1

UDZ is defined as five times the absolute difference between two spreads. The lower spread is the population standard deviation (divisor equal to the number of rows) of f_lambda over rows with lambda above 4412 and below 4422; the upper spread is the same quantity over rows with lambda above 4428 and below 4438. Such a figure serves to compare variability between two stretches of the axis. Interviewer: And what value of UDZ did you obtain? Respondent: 0.3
